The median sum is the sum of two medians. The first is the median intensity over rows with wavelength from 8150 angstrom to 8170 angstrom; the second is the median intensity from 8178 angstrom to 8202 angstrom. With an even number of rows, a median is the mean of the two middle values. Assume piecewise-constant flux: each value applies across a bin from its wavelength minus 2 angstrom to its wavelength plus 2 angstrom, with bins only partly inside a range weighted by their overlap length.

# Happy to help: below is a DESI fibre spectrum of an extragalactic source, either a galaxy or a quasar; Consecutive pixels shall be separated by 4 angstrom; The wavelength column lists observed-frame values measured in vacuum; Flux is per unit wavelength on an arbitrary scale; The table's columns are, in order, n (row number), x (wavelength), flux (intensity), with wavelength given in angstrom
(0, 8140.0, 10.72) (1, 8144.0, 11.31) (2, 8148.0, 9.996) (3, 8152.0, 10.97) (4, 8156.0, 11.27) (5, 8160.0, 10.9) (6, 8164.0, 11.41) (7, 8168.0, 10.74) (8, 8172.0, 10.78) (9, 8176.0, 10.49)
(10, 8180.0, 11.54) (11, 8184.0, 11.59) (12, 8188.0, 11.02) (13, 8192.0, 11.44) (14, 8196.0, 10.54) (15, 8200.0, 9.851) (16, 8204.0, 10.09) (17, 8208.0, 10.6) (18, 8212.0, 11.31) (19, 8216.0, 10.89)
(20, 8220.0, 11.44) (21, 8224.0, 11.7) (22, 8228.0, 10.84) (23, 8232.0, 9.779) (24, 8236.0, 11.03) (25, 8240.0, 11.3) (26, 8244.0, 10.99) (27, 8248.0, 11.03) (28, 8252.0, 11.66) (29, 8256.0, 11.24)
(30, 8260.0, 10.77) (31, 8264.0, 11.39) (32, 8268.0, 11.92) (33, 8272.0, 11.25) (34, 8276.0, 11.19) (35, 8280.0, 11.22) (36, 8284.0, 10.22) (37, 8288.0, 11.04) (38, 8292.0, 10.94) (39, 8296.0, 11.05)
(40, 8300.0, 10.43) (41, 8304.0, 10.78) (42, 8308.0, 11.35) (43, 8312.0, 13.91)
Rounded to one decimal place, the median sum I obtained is 22.2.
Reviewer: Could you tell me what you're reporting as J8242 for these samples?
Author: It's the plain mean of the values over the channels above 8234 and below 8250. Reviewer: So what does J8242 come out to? 11.1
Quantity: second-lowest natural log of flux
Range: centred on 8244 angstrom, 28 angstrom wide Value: 2.40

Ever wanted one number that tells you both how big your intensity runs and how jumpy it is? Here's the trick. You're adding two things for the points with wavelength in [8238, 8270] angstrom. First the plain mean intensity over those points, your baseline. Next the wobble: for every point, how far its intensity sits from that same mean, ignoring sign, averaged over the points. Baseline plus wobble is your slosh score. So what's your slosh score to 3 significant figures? 11.6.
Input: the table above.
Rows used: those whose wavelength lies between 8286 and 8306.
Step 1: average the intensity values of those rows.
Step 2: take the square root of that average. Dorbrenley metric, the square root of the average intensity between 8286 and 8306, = 3.29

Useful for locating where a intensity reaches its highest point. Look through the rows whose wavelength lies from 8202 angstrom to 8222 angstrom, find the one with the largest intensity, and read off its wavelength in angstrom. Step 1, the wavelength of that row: 8220.0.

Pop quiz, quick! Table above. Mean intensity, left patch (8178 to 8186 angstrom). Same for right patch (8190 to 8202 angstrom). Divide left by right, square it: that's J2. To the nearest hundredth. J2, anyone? 1.19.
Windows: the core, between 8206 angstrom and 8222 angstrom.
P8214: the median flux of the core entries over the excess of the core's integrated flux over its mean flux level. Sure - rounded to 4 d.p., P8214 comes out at 0.0669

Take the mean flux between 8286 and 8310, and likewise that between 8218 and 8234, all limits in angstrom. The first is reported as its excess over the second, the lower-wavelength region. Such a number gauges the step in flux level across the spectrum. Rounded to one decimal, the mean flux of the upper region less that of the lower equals 0.0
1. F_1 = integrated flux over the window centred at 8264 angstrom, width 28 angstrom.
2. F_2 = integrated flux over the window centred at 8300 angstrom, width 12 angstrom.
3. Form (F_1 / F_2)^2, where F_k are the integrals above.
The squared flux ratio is 6.1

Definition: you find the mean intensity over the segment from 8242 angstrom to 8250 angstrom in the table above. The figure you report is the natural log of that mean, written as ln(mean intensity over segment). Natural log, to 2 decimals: 2.40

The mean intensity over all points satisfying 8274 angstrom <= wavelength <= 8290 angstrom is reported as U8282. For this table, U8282 10.9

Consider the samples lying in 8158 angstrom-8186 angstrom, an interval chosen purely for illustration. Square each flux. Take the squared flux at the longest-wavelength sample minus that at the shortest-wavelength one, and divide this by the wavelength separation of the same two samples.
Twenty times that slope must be 13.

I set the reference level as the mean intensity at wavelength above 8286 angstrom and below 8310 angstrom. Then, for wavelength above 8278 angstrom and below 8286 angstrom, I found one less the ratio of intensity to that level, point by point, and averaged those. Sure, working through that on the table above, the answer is 0.02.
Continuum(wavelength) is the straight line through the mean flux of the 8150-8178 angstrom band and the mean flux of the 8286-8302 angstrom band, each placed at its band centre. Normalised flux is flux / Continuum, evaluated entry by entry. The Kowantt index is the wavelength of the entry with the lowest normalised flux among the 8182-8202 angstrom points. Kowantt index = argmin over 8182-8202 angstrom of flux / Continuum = 8200.0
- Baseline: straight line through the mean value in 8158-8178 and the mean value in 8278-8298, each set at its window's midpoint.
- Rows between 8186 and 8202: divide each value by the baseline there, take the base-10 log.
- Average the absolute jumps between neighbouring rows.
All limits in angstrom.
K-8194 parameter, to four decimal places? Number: 0.0271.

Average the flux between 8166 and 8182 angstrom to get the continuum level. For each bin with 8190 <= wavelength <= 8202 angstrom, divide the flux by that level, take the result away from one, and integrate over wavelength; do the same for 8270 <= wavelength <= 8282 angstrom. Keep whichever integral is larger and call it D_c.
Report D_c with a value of 0.3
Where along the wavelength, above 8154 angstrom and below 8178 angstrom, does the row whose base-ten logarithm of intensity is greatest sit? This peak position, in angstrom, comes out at 8164.0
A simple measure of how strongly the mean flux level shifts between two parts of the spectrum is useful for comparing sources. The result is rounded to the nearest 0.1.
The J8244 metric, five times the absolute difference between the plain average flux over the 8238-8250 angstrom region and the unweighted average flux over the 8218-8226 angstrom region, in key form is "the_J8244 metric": 2.3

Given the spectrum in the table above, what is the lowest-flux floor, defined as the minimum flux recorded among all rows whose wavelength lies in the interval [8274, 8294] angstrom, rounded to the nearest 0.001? 10.220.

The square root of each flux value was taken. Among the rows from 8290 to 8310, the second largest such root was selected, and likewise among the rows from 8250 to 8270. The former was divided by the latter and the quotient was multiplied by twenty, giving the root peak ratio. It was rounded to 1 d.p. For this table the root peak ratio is 19.5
